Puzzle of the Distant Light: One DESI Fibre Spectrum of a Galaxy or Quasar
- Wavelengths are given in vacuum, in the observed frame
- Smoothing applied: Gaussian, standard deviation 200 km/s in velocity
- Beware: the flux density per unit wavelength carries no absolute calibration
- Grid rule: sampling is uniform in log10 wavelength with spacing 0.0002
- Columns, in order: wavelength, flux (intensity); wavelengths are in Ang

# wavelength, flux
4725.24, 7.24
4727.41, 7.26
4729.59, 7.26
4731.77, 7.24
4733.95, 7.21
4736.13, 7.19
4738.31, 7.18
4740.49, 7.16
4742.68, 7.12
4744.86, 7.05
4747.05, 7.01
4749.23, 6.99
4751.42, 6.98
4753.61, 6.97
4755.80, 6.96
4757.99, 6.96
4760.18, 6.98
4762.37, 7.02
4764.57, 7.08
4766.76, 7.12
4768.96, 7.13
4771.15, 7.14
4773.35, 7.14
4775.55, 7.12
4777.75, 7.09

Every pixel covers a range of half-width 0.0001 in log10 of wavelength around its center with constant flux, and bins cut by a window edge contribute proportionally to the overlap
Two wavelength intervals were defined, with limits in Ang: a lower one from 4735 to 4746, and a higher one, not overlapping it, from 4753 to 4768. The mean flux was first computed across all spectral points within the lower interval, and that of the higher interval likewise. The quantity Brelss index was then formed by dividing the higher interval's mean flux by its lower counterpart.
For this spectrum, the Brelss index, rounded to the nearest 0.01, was 0.98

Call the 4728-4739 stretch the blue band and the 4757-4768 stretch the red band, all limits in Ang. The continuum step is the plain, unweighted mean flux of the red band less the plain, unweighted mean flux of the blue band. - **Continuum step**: -0.18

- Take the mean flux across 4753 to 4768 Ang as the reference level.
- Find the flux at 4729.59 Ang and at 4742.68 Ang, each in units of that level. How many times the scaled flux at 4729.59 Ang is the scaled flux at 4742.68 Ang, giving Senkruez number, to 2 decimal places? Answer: 0.98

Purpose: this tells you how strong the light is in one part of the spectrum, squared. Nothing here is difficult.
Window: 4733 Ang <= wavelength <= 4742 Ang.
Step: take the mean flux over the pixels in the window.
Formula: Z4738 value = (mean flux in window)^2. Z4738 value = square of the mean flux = 51.6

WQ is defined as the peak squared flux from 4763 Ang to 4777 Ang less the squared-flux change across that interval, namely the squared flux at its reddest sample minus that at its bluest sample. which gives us 50.4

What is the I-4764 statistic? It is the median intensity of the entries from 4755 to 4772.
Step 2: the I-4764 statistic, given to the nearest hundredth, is 7.05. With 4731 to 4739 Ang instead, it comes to 7.20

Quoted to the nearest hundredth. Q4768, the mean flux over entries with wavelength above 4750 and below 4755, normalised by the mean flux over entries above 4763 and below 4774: 0.98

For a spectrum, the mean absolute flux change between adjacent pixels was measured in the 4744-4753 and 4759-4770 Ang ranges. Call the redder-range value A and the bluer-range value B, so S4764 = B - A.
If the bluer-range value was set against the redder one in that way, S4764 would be -0.014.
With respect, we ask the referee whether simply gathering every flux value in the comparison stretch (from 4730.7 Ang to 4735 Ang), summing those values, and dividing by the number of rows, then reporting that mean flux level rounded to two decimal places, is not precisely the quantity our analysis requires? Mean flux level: 7.22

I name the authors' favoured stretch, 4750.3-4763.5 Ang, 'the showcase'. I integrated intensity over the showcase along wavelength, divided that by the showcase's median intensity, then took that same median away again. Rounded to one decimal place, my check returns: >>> 6.2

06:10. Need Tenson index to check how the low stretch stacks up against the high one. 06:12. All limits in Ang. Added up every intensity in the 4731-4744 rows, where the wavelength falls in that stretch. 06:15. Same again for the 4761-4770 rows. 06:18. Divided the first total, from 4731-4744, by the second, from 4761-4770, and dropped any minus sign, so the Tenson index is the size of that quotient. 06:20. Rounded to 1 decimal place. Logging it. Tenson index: 1.5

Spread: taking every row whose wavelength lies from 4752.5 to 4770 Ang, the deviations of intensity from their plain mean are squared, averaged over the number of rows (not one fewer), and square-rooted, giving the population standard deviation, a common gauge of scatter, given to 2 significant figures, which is 0.068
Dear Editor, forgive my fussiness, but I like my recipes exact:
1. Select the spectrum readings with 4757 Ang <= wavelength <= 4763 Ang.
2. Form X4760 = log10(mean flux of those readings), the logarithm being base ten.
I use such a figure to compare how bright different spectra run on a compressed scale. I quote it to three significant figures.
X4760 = 0.844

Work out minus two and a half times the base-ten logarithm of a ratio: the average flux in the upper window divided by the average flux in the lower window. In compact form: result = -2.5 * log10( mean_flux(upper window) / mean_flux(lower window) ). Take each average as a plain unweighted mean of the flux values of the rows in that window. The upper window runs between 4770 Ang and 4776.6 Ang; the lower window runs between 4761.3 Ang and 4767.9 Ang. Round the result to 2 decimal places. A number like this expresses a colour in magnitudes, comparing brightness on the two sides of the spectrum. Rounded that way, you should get -0.01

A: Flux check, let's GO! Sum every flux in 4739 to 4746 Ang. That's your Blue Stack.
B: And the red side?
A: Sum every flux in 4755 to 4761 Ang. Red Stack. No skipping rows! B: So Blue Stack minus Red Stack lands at 0.4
